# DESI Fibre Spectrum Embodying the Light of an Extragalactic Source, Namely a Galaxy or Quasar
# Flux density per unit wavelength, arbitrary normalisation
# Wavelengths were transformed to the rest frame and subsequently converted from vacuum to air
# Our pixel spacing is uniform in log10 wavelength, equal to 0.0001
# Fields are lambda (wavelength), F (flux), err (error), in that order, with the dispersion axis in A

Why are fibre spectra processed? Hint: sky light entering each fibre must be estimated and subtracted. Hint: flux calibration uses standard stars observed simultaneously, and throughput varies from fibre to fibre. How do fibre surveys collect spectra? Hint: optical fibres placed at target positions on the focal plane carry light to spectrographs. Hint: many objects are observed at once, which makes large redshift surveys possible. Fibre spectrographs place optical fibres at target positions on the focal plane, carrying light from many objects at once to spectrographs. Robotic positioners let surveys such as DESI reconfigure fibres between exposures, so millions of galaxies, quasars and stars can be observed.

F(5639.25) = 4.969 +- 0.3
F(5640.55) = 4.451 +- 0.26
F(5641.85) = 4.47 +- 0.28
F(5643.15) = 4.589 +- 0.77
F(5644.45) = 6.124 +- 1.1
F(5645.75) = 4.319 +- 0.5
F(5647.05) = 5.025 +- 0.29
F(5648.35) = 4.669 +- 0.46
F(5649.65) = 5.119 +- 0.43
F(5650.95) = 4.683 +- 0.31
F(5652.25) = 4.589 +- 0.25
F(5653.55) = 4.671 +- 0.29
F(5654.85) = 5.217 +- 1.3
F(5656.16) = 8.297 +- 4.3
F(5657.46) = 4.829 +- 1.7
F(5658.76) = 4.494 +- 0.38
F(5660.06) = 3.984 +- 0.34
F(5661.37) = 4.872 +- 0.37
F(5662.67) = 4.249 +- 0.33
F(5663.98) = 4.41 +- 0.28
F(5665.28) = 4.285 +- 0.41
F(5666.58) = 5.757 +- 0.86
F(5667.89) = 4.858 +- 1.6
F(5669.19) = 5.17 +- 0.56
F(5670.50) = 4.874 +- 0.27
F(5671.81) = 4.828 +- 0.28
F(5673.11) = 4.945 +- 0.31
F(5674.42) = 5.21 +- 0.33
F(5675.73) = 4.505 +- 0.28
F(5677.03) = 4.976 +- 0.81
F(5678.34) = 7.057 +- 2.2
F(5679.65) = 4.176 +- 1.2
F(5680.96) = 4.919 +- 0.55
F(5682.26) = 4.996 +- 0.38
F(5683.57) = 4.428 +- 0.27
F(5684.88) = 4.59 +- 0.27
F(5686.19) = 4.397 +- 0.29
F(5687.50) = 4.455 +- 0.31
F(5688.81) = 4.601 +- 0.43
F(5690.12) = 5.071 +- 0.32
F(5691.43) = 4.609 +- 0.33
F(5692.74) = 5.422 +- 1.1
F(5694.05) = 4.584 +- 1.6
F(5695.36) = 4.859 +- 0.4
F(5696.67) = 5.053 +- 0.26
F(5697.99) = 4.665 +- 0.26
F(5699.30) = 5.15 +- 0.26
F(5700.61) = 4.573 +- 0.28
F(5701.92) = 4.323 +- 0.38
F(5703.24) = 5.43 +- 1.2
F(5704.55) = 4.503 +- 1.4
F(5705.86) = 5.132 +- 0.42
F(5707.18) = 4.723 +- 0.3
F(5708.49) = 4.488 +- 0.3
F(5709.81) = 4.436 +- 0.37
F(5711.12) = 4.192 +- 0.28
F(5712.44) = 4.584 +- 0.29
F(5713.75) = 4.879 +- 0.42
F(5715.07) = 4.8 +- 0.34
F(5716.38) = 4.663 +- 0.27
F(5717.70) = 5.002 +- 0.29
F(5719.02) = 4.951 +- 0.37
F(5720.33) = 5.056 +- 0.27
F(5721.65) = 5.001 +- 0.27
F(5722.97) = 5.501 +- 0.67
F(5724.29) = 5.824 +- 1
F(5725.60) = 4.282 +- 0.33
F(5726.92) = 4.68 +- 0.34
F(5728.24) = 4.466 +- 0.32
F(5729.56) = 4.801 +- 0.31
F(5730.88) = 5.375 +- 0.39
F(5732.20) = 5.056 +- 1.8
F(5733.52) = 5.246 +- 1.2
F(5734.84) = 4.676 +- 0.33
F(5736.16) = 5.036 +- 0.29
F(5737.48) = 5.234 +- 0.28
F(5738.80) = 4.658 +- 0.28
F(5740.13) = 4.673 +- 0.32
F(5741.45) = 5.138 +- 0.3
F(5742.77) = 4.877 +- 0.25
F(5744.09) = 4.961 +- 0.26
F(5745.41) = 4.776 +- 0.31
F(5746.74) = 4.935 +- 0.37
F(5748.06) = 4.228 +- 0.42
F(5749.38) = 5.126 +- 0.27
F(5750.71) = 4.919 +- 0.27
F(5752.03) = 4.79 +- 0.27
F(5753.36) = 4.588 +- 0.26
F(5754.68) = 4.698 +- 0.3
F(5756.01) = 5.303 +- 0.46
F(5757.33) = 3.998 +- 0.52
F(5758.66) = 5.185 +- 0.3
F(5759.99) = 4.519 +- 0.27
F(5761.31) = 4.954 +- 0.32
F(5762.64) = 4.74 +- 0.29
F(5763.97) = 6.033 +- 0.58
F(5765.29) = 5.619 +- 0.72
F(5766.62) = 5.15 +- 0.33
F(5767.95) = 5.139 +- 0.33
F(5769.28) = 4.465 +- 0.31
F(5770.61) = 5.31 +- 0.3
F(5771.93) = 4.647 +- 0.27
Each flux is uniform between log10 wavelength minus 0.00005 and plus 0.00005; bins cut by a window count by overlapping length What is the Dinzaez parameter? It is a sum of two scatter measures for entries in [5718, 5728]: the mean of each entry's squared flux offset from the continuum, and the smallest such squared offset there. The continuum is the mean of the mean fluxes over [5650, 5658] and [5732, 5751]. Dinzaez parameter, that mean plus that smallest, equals 0.24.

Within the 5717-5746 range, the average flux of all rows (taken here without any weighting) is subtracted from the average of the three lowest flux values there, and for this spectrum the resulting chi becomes -0.50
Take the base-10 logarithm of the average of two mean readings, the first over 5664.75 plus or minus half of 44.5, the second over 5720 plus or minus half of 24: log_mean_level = 0.689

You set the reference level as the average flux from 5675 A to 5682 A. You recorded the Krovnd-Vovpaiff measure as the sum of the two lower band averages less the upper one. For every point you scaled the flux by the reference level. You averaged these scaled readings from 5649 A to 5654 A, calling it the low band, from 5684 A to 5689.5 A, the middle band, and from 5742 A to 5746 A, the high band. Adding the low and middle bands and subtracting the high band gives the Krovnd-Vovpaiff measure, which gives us 0.86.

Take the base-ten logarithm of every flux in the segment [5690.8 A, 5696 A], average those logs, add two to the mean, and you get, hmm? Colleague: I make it 2.69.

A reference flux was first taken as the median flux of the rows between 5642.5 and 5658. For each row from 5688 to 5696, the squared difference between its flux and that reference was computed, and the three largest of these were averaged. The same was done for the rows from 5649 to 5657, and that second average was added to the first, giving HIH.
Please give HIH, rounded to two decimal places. 4.49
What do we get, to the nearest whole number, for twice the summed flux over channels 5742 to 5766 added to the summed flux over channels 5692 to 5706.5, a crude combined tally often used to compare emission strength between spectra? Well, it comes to 230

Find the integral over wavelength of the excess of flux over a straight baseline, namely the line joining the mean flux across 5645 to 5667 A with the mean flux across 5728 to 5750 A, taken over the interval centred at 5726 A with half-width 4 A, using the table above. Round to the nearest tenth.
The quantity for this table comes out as 0.2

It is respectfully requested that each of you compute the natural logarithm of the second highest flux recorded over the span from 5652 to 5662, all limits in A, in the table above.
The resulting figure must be 1.65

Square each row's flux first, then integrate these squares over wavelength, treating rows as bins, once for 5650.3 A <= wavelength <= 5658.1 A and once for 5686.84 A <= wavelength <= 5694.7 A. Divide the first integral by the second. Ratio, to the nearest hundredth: 1.32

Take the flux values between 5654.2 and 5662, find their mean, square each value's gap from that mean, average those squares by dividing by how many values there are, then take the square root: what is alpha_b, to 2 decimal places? 1.40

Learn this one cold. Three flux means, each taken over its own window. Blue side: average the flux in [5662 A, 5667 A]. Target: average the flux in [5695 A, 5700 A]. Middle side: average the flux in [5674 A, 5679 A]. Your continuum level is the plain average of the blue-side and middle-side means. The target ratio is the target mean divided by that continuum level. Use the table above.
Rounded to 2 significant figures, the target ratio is 0.98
